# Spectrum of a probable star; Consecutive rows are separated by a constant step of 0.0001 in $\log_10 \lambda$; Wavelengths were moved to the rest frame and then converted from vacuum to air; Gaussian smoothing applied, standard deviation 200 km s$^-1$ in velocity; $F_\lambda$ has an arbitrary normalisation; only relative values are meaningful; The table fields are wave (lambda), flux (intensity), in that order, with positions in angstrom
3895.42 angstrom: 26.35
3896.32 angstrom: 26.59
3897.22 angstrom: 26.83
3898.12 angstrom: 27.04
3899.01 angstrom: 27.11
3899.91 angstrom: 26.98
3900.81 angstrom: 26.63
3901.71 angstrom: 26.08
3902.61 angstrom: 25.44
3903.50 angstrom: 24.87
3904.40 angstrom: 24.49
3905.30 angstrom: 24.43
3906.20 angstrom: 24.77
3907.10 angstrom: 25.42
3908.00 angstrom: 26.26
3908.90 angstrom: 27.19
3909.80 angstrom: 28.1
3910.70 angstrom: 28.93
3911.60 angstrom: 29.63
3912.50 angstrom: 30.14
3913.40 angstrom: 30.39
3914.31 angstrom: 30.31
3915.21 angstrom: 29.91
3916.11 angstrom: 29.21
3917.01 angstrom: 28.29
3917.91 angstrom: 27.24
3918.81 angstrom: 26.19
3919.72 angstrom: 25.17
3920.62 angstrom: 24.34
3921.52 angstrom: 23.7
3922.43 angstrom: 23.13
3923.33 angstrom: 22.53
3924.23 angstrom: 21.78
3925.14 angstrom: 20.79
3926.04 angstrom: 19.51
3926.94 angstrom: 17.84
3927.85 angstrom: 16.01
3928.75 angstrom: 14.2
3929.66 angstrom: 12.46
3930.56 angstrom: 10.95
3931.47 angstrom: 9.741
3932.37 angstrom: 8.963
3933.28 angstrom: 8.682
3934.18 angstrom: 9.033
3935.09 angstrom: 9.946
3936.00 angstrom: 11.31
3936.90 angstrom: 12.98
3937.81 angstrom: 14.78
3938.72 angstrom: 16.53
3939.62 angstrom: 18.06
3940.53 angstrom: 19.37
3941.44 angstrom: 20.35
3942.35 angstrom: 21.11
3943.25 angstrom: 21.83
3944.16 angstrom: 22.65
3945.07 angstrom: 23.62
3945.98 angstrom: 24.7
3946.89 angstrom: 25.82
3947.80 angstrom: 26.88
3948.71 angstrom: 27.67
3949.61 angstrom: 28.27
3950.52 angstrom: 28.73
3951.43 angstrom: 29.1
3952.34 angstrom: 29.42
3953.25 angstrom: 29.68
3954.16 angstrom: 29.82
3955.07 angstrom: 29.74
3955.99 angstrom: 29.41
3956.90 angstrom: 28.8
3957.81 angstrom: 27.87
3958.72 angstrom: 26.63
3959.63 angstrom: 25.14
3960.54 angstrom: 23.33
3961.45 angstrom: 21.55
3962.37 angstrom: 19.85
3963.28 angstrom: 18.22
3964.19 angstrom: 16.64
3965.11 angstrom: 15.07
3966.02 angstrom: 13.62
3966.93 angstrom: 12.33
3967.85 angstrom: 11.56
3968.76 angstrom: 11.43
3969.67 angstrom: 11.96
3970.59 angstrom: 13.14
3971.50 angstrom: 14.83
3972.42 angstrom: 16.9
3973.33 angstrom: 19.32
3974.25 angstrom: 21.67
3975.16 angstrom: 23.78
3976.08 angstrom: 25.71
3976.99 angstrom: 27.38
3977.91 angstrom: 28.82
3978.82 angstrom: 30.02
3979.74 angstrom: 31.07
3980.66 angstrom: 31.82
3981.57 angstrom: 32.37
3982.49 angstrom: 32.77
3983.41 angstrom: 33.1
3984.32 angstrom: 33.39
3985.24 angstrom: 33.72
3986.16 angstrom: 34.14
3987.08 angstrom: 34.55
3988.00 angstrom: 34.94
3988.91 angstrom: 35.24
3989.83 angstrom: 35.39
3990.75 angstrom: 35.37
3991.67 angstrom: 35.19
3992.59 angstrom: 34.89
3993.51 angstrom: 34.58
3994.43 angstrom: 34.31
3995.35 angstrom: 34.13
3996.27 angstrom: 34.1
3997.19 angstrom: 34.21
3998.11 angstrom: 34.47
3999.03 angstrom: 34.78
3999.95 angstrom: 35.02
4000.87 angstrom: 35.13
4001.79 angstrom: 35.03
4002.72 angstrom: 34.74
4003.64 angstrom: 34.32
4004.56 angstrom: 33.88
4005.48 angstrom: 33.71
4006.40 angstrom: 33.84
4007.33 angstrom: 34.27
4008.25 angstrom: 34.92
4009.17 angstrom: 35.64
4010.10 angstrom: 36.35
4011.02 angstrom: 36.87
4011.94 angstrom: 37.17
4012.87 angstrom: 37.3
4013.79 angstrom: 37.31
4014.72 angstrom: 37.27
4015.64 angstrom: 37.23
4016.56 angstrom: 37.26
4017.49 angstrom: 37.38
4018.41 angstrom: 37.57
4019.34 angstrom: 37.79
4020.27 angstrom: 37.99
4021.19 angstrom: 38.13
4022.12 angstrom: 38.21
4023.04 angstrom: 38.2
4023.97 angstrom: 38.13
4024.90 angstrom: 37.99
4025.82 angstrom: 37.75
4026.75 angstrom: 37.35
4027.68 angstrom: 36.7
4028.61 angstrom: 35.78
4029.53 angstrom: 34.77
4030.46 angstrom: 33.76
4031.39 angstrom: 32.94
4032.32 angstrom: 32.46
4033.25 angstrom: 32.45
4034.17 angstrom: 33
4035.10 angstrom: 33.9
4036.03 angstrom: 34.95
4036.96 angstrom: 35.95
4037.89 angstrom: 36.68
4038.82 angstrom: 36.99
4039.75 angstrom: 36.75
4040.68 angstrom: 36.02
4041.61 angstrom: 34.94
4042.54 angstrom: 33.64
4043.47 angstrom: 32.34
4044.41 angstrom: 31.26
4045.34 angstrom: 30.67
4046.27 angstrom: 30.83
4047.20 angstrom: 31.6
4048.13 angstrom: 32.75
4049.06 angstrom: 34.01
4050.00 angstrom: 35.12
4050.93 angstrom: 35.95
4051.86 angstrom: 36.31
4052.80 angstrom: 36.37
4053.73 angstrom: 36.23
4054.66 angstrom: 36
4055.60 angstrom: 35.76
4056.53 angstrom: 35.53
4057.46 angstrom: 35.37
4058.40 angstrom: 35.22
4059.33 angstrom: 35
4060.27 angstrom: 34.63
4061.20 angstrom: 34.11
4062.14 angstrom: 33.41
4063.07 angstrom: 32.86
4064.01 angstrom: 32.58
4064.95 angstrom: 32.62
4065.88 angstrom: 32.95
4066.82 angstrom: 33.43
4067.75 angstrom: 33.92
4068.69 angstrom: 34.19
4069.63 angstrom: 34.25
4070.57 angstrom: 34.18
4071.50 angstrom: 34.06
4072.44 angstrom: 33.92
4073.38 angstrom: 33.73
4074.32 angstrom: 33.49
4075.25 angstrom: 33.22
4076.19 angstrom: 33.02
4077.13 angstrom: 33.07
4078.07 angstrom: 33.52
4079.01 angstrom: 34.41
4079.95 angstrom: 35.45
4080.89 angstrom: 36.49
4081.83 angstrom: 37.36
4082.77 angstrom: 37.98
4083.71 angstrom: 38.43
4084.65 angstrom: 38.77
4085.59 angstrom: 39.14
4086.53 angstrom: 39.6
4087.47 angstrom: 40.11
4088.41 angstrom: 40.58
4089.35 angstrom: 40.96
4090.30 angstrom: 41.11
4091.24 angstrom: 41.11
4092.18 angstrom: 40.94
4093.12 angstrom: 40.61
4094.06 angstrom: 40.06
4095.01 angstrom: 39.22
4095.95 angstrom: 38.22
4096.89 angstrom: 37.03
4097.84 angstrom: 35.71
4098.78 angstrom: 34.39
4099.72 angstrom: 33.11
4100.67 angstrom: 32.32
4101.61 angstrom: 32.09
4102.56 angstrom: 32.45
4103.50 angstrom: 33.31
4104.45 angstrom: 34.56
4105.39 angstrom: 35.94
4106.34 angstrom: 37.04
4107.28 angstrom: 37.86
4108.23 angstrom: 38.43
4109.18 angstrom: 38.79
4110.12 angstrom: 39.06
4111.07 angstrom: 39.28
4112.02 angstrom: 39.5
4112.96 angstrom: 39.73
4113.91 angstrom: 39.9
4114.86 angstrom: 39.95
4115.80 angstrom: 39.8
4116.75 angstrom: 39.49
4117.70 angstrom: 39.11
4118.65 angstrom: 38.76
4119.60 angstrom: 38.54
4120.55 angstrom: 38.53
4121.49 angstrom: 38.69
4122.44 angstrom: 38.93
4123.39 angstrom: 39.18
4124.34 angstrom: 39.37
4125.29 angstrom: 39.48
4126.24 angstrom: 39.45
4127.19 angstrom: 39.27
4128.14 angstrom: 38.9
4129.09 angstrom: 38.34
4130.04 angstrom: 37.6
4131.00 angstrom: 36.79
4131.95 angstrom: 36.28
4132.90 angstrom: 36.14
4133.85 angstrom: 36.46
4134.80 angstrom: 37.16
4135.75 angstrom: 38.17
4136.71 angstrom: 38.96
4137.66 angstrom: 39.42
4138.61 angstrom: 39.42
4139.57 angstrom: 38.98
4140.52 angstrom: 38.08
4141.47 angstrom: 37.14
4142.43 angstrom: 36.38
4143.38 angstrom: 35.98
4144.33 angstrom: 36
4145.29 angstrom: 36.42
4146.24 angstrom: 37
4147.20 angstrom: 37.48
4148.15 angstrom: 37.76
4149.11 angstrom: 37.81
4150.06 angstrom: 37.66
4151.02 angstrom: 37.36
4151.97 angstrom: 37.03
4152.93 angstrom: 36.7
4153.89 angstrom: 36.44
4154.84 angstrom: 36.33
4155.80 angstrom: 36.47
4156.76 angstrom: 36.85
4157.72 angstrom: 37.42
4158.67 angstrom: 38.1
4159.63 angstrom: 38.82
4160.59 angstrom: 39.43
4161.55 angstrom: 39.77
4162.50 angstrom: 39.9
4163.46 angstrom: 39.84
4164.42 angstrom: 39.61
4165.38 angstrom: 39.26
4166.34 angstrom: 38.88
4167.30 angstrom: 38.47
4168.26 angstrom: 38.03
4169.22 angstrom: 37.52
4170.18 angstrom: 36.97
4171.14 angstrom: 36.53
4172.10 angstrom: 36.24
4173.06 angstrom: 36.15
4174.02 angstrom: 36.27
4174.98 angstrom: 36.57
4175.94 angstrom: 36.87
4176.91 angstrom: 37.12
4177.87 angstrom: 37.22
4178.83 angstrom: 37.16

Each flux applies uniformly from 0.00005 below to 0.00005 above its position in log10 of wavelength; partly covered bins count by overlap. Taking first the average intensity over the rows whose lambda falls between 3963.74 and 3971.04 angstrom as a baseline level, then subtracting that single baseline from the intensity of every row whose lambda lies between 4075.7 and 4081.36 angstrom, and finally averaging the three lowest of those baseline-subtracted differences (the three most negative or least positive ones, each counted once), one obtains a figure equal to 20.0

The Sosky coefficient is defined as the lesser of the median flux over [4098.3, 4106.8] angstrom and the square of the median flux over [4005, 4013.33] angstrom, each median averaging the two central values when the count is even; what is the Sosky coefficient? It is 33.3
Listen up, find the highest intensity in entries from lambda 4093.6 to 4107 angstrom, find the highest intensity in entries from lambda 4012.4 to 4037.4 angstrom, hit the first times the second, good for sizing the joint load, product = 1531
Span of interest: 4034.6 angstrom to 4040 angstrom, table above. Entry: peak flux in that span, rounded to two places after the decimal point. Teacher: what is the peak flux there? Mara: 36.99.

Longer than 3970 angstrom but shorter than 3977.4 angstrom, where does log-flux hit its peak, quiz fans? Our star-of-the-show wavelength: 3976.99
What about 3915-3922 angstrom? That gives 3915.21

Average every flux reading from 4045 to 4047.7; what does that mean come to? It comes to 31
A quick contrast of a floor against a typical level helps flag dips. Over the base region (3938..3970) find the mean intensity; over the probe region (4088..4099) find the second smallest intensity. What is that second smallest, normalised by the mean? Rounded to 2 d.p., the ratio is 1.59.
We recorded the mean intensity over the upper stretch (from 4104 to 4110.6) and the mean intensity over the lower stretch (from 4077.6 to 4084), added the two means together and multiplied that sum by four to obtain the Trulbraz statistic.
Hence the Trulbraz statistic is 294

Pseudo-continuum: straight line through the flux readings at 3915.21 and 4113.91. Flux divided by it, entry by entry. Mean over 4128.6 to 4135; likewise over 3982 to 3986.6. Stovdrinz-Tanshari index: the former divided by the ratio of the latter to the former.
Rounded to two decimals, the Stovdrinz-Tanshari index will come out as 0.82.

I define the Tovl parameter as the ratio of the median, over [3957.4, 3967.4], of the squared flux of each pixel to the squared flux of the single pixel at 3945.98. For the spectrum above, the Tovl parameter 0.6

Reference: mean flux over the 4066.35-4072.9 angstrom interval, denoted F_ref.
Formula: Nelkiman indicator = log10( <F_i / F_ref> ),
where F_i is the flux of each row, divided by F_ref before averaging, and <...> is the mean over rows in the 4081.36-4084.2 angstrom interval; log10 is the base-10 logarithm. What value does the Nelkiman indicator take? 0.048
